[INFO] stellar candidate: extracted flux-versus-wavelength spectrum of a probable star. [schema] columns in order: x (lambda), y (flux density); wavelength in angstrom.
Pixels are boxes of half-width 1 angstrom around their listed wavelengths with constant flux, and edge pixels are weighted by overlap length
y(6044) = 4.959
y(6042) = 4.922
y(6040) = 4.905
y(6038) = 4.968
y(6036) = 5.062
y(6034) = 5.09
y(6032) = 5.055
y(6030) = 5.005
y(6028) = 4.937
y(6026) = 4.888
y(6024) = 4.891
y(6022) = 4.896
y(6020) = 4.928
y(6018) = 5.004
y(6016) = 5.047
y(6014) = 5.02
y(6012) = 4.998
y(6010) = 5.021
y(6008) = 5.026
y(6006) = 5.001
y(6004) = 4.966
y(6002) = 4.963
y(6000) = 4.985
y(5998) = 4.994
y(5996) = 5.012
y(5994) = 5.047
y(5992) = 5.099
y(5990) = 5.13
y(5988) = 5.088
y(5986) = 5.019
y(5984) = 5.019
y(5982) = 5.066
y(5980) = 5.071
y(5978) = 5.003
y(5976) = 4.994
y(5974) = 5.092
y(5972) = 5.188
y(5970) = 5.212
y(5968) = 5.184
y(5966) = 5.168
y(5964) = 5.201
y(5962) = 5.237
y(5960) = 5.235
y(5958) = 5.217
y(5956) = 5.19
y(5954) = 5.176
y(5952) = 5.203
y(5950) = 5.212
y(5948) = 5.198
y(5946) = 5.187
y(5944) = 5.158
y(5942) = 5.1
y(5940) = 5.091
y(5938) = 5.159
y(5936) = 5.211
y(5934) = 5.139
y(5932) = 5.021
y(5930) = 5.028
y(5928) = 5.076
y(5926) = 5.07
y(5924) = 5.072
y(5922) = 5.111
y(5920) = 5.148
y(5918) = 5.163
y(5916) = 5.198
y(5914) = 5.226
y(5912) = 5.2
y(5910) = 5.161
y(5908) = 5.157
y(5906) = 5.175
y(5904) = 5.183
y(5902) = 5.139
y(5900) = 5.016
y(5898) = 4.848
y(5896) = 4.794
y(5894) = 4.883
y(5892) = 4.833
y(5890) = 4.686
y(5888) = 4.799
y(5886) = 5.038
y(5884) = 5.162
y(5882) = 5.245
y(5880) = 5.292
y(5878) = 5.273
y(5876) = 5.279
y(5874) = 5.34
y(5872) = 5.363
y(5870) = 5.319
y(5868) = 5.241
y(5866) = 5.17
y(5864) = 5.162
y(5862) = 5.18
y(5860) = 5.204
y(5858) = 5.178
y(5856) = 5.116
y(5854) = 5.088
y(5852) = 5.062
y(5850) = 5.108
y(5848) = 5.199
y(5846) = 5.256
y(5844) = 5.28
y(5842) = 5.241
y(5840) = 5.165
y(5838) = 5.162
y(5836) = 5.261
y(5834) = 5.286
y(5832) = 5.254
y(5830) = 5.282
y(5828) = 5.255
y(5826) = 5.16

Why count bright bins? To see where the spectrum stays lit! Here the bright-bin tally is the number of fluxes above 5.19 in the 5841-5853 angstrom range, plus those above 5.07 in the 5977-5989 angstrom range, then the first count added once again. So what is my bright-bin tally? 10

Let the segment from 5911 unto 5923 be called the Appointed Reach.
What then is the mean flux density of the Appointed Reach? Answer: 5.17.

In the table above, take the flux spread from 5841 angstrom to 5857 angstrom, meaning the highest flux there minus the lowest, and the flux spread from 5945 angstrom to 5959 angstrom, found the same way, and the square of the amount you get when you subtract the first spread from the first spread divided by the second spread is 26.0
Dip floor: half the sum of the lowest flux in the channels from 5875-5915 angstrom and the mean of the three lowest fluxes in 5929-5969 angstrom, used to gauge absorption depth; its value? 4.87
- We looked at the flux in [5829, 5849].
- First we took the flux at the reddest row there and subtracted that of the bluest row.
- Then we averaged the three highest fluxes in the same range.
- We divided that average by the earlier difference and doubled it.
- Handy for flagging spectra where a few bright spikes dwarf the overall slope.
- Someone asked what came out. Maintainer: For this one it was -127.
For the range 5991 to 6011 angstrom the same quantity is -130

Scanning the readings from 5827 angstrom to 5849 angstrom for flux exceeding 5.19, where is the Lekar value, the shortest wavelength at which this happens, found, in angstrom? 5828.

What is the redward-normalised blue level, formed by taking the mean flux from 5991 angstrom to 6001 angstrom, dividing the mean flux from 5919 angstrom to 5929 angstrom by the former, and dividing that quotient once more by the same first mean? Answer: 0.202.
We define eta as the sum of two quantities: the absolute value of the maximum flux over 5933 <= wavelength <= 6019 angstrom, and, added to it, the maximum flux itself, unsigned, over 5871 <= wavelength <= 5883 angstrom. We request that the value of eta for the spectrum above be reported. 10.60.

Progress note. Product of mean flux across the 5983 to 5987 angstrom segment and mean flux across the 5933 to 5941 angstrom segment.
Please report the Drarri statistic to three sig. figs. 25.8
